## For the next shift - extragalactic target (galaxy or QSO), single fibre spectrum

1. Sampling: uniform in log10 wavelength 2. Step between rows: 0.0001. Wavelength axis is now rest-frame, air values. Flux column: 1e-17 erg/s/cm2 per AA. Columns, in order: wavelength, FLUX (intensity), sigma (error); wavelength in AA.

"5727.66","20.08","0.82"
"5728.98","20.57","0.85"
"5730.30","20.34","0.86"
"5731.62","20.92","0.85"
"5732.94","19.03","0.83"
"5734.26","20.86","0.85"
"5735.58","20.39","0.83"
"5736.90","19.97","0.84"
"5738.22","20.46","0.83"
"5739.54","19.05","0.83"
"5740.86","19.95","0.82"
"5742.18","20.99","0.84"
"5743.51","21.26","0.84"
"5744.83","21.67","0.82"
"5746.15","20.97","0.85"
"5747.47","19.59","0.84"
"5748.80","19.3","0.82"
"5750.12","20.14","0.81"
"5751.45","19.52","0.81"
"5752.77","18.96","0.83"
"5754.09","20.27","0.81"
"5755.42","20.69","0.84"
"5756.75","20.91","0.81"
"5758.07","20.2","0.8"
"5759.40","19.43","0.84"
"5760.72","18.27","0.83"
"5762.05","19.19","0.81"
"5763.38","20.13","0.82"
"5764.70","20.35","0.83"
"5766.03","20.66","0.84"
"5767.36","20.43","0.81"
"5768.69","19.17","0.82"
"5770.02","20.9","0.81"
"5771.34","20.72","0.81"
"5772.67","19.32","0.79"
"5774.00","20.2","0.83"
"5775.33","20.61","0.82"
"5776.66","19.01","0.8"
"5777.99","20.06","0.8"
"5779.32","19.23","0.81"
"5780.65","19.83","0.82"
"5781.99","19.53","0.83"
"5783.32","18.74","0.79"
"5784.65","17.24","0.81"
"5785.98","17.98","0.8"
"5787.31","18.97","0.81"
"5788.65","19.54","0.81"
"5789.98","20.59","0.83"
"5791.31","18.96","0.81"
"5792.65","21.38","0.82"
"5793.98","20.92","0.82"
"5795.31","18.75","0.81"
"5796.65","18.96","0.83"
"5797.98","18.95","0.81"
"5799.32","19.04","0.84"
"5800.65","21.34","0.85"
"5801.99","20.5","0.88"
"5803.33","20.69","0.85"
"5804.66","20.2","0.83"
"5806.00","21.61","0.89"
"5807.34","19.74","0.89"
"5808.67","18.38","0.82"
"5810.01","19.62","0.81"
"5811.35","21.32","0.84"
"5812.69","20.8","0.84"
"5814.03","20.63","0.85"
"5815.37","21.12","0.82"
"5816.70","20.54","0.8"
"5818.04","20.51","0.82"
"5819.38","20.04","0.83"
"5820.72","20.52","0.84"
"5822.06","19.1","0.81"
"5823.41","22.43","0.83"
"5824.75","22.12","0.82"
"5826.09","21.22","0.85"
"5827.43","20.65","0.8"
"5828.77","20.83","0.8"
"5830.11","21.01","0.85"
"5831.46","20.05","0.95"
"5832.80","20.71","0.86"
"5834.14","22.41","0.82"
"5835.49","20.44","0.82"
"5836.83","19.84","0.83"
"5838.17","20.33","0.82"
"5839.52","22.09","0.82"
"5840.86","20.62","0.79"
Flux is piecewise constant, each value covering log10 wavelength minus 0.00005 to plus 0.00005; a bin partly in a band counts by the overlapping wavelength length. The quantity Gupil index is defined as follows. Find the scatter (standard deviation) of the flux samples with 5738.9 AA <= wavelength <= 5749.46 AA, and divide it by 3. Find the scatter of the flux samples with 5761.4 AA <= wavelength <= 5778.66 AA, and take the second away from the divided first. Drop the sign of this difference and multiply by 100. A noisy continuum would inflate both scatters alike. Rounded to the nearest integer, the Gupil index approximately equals 33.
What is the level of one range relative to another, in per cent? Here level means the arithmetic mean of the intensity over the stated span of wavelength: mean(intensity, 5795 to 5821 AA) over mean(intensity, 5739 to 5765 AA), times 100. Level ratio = 101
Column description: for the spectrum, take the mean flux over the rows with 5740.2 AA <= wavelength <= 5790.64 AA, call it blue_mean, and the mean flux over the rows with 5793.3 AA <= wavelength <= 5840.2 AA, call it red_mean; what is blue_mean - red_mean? -0.6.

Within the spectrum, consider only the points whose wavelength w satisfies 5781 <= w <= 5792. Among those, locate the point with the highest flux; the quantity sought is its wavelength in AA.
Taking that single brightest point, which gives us 5789.98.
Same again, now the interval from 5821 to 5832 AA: 5823.41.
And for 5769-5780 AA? 5770.02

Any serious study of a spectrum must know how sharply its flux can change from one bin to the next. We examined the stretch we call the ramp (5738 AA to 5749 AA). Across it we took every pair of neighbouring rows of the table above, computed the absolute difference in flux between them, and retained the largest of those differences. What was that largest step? 1.4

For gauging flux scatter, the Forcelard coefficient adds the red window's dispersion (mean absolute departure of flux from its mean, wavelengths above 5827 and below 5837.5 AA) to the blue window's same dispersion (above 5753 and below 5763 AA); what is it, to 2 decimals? 1.27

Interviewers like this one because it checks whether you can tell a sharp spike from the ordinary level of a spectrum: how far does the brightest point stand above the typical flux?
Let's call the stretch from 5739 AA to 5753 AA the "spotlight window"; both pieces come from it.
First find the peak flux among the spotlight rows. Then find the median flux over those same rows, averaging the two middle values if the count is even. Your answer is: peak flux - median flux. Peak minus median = 1.7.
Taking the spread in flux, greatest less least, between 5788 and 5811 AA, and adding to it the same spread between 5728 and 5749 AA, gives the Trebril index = 5.9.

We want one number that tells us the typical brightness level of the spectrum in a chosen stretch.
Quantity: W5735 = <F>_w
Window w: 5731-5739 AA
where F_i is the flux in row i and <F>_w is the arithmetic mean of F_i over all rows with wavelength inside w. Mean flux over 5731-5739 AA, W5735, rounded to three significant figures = 20.3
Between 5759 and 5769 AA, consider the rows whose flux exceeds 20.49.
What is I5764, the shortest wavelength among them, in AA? 5766.03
